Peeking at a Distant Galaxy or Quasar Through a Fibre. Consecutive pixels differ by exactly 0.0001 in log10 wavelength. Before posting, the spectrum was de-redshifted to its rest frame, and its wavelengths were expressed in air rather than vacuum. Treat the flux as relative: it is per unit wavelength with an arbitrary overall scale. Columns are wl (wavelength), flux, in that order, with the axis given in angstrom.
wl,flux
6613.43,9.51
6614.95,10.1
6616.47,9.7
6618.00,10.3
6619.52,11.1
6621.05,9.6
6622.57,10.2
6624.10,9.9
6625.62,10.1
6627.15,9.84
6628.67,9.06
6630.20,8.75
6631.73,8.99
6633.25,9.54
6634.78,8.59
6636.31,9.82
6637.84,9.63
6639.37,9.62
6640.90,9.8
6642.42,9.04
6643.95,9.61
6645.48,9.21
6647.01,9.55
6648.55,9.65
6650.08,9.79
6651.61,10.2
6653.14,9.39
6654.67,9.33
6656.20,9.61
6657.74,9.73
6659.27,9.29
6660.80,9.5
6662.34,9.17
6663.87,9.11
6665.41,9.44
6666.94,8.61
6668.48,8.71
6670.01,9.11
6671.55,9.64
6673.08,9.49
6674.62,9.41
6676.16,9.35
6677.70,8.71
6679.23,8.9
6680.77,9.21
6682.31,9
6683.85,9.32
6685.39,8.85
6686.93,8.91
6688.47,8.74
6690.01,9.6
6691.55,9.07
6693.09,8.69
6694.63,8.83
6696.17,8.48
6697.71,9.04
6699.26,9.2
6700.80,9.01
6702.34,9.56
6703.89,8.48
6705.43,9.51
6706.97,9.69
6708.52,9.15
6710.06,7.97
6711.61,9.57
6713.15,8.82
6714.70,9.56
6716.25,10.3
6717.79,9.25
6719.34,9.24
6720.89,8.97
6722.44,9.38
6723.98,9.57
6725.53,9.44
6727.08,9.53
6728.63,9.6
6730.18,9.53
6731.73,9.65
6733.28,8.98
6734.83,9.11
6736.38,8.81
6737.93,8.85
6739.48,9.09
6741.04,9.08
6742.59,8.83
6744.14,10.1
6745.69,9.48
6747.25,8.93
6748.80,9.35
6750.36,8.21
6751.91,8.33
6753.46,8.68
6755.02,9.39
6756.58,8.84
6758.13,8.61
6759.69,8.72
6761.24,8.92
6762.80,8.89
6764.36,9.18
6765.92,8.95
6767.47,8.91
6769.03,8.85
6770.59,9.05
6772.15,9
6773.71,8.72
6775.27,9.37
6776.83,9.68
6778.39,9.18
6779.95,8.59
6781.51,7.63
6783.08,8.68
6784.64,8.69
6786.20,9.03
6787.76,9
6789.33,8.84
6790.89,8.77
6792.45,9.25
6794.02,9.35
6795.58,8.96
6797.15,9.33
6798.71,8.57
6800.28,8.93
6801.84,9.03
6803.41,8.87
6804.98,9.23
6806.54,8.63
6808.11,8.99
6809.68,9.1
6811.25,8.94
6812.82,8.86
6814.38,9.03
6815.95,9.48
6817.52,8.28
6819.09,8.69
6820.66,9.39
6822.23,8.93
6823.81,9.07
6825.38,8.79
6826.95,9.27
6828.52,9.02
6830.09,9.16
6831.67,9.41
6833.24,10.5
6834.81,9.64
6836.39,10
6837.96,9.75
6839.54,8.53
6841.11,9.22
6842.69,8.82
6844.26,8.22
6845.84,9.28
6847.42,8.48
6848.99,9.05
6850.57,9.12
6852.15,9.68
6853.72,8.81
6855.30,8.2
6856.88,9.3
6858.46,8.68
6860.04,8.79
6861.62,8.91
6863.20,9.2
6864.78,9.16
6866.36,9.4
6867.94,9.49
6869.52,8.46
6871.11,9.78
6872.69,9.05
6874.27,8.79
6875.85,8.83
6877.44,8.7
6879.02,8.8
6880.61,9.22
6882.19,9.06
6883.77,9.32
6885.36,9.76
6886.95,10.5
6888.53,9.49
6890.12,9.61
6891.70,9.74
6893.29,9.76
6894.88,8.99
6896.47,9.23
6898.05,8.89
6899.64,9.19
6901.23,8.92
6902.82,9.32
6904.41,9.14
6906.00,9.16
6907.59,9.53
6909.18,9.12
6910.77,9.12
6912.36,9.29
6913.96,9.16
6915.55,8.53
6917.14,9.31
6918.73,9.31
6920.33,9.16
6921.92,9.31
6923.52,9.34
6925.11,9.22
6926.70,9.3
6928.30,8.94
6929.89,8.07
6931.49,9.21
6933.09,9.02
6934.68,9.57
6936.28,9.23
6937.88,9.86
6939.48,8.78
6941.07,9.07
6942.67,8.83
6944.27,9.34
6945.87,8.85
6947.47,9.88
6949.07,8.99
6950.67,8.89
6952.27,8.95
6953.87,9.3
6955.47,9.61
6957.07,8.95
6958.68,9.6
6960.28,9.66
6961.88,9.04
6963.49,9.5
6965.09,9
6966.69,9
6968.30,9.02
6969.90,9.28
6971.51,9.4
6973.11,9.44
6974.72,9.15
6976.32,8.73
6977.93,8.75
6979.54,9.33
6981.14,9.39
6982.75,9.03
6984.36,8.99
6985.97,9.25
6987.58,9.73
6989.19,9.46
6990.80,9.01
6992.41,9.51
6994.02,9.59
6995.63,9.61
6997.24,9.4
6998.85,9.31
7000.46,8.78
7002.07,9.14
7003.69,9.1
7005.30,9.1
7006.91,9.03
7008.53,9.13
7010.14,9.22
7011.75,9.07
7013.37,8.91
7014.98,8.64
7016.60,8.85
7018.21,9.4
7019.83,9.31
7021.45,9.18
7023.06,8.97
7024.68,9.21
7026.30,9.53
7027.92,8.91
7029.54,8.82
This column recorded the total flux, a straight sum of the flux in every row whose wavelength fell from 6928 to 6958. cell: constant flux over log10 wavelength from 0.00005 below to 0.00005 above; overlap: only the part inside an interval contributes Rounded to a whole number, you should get 173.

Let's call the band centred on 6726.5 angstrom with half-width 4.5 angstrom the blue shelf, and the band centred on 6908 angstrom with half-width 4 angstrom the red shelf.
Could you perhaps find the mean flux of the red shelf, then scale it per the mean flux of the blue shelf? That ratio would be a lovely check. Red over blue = 0.969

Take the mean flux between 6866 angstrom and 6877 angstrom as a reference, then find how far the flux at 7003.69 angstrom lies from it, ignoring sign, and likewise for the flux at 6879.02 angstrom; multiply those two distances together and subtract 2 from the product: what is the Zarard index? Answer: -2.00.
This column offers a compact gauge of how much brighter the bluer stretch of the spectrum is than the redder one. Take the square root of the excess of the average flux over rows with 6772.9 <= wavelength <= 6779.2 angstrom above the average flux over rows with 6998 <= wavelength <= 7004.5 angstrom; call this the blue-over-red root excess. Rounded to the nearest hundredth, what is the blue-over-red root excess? 0.39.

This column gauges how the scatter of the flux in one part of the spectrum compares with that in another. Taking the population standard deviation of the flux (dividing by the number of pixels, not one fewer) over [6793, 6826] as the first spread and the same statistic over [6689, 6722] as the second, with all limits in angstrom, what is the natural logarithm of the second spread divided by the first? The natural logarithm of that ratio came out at 0.6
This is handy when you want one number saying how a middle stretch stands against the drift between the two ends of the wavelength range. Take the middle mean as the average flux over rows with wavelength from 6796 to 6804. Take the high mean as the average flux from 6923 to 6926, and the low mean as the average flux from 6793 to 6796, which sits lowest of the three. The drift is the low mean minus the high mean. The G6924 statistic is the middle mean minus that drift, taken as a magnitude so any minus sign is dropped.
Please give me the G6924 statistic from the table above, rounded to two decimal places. 9.07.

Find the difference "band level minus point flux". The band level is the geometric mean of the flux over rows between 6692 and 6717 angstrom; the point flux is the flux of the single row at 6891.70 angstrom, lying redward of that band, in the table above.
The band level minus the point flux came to -0.64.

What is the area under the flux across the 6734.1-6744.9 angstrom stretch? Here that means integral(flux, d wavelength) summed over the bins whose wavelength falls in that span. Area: 99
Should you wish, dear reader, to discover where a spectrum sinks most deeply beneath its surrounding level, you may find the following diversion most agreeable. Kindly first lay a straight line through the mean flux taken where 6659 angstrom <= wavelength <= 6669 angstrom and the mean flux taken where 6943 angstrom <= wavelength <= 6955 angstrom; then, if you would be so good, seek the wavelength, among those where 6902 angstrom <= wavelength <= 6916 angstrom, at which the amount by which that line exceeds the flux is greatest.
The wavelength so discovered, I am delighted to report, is 6915.55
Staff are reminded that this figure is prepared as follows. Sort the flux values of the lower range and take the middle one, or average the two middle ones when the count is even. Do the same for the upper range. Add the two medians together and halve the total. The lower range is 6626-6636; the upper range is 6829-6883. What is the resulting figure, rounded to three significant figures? 9.06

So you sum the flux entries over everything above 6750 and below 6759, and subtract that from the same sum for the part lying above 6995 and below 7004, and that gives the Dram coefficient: 3.3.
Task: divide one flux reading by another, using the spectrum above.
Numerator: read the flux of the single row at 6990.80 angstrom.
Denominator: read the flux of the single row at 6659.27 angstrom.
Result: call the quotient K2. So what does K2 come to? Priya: 0.97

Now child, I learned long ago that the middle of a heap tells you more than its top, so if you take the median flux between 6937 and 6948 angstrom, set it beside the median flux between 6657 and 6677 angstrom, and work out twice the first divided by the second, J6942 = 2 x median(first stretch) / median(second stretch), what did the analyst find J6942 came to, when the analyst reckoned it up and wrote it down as 1.94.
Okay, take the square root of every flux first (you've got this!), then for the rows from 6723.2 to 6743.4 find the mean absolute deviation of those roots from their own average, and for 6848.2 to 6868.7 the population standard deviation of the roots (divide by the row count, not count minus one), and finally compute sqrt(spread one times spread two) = 0.055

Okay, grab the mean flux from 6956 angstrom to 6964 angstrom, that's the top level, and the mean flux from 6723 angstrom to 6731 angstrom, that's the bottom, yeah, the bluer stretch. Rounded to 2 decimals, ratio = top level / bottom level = 0.98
